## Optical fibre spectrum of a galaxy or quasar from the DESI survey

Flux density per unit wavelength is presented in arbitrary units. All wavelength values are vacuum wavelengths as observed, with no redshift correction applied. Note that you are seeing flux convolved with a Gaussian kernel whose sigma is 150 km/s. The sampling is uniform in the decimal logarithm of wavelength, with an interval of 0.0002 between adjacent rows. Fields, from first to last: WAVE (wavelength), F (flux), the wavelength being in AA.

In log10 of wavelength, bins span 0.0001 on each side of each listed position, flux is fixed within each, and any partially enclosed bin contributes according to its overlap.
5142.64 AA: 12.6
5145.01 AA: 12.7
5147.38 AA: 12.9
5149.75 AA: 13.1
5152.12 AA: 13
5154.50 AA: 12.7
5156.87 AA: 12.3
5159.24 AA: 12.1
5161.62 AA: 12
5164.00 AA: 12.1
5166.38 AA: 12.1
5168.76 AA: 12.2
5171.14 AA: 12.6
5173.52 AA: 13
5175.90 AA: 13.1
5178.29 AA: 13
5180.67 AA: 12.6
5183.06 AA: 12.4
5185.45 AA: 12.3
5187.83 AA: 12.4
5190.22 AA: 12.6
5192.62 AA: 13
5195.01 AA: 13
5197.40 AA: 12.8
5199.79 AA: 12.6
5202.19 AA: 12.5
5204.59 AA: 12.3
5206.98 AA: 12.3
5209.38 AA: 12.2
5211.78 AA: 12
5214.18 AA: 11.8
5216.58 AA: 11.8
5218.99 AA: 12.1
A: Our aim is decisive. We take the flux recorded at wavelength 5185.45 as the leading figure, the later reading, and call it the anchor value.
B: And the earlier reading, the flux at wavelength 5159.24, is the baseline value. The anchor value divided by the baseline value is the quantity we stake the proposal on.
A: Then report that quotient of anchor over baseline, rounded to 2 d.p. 1.02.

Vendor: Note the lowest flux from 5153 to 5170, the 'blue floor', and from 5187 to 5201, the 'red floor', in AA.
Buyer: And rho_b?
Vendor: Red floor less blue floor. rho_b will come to 0.40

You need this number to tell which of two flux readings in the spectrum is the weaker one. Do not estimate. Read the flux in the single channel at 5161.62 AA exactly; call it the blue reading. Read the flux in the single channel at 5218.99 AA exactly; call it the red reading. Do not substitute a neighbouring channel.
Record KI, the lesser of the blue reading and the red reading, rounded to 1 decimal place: 12.0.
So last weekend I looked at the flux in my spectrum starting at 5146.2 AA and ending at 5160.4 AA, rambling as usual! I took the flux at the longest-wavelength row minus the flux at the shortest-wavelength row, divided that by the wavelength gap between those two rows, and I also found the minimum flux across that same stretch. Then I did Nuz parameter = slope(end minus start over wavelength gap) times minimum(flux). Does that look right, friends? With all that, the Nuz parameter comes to -0.82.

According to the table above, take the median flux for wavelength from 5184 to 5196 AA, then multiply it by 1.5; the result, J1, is 18.9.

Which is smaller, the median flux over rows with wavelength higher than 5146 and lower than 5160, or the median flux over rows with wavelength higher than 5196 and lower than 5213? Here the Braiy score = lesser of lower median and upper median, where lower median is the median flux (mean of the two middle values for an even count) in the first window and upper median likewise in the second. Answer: 12.3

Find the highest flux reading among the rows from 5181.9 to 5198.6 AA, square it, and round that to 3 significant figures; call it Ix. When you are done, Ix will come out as 169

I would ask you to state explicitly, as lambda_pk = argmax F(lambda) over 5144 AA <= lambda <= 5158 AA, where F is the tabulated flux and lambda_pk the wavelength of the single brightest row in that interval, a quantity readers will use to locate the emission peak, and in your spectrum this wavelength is 5149.75 AA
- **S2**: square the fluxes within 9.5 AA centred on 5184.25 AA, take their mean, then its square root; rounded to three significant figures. 12.4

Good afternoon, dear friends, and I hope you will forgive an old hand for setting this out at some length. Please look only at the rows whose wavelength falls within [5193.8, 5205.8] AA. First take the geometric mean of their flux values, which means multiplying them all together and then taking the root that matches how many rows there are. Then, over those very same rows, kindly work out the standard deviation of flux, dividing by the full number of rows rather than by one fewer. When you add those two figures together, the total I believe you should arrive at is 12.9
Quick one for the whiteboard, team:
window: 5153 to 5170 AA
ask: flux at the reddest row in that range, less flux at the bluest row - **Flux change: -0.5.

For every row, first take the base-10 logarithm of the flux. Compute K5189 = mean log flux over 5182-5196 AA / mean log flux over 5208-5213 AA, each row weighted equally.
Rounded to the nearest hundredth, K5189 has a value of 1.02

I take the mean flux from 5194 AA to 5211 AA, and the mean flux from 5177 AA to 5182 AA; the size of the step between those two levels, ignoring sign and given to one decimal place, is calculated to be 0.3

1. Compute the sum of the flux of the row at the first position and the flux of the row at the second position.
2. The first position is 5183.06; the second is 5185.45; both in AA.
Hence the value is 24.7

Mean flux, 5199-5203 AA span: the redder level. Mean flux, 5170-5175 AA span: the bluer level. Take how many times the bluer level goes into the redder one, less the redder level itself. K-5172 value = -11.6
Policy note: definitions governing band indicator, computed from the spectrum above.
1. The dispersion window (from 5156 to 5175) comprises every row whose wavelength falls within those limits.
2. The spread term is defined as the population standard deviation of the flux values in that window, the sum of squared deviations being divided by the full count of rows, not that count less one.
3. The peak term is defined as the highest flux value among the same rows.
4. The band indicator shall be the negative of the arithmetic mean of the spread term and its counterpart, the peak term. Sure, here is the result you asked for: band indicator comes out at -6.66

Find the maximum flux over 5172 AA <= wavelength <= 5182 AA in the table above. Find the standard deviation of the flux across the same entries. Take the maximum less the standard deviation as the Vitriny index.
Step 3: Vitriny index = 12.9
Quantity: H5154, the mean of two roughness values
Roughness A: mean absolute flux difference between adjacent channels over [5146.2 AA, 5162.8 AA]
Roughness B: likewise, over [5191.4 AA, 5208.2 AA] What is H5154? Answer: 0.167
